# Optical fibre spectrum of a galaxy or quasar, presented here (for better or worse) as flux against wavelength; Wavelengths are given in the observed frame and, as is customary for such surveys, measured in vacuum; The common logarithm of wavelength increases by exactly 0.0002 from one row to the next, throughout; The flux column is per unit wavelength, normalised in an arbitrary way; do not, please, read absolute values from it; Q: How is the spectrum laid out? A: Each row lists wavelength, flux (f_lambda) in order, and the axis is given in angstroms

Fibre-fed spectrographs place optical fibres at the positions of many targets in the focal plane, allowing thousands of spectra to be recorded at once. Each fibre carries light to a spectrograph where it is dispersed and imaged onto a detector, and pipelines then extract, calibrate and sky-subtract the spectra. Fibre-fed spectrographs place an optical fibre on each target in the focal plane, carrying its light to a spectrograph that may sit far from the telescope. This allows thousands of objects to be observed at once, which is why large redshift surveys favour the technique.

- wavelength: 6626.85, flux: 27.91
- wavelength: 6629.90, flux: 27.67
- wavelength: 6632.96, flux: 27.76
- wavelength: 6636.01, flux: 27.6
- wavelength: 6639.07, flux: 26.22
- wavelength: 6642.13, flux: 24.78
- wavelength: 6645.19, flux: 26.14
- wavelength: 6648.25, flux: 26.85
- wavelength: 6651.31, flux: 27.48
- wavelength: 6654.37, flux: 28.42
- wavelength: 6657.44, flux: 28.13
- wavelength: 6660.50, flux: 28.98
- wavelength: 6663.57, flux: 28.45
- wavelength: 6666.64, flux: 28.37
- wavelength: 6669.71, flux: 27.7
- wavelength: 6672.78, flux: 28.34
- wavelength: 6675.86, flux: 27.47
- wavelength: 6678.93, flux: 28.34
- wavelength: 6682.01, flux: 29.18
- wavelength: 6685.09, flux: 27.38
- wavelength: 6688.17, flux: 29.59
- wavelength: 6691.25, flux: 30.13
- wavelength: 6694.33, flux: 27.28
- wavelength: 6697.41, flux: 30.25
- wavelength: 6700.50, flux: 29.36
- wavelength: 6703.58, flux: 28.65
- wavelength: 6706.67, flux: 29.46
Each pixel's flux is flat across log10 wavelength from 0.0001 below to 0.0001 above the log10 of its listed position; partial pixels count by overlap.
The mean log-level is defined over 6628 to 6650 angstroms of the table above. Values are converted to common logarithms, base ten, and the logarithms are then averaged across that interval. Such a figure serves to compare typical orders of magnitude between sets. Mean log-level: 1.43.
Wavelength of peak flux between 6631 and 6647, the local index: 6632.96 angstroms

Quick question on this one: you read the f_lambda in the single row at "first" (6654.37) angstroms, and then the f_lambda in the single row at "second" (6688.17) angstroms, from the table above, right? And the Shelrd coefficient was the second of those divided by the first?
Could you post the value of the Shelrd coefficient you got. 1.04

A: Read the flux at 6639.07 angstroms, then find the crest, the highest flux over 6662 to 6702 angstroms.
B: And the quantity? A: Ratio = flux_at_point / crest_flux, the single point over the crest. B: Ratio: 0.867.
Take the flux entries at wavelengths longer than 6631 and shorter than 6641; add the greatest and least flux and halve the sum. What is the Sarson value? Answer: 27.0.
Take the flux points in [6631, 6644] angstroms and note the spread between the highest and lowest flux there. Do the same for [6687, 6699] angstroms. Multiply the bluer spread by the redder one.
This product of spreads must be 8.9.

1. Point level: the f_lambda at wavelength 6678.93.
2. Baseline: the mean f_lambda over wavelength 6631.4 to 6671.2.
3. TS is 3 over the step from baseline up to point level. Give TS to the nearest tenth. 3.4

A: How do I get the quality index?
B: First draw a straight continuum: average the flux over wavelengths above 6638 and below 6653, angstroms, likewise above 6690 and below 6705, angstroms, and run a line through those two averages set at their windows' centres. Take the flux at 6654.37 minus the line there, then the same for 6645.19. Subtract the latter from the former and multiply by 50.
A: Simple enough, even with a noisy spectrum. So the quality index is 89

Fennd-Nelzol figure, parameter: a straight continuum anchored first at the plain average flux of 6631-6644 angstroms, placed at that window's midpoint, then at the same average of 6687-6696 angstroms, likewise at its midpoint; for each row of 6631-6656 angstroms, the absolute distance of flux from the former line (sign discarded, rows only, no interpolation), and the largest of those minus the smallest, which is 1.80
